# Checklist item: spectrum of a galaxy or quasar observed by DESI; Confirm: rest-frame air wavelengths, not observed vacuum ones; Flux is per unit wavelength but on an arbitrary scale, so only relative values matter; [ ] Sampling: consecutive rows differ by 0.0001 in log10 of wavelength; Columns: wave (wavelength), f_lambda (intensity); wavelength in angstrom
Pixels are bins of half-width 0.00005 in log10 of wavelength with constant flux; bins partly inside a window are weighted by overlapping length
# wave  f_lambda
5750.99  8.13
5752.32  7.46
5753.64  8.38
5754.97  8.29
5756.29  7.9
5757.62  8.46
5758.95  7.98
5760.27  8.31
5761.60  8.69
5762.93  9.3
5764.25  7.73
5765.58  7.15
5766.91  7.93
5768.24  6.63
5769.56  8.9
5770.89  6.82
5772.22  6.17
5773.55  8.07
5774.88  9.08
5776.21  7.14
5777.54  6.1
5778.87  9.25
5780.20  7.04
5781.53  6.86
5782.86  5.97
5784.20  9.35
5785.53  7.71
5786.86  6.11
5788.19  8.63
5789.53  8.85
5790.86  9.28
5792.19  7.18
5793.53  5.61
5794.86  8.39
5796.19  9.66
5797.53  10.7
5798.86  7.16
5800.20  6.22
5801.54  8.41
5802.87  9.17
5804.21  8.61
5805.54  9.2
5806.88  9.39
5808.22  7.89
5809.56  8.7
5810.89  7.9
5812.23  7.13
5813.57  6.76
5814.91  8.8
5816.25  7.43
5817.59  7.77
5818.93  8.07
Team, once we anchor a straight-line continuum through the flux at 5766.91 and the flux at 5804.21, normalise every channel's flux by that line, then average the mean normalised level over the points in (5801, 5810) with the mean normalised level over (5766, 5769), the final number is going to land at 0.97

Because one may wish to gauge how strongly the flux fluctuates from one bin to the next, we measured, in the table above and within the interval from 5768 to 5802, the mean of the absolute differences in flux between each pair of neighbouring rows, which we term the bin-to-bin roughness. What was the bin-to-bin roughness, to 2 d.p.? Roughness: 1.70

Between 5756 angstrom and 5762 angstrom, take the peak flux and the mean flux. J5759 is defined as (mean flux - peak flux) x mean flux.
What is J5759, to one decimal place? -3.5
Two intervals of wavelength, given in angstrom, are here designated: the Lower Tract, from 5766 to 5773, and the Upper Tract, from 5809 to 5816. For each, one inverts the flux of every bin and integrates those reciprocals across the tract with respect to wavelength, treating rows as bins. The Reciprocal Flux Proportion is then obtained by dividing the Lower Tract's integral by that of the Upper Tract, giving 1.08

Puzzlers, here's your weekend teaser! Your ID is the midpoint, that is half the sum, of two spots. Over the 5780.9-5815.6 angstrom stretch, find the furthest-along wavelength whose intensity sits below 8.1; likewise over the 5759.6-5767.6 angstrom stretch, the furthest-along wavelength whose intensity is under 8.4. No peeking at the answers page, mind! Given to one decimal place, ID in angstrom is 5790.2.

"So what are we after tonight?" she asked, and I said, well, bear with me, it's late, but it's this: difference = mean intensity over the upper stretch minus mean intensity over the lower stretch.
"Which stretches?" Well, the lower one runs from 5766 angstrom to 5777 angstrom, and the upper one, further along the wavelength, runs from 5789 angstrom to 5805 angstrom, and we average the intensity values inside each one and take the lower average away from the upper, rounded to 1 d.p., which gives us 0.7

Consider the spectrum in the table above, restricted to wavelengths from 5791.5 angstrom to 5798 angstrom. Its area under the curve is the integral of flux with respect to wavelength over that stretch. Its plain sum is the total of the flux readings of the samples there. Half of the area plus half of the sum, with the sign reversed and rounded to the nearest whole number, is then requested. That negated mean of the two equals -48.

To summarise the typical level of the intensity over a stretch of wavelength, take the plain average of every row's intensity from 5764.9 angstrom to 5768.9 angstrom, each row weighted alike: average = 7.2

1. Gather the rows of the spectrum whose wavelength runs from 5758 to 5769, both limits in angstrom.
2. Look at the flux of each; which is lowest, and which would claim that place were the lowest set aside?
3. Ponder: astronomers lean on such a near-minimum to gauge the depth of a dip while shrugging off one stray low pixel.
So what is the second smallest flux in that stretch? 7.15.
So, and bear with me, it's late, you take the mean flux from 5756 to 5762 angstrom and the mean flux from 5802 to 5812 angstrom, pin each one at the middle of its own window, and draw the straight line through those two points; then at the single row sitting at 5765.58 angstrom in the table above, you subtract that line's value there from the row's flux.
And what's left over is -1.2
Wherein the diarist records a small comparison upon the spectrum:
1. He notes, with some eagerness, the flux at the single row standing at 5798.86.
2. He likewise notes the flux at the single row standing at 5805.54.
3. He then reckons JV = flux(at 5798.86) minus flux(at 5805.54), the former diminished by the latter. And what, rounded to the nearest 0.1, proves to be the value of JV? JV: -2.0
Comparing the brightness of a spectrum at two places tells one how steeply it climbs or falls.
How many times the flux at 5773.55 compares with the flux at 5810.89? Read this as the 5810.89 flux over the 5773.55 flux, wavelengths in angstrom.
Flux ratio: 0.98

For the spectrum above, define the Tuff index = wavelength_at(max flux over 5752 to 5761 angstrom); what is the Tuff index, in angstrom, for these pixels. 5757.62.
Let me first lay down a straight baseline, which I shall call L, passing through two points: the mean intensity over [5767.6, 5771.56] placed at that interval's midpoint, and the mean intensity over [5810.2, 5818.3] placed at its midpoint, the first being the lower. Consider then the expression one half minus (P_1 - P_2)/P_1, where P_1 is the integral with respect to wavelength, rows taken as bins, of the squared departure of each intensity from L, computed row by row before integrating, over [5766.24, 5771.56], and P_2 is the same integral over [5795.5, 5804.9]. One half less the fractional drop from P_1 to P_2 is 5.5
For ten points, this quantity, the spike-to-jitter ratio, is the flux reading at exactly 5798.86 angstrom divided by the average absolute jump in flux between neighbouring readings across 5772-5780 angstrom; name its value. 4.0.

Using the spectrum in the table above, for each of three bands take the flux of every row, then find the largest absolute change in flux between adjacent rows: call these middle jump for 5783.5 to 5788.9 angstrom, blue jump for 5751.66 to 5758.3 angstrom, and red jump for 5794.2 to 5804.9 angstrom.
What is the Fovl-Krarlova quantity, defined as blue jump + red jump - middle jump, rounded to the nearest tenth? 1.9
